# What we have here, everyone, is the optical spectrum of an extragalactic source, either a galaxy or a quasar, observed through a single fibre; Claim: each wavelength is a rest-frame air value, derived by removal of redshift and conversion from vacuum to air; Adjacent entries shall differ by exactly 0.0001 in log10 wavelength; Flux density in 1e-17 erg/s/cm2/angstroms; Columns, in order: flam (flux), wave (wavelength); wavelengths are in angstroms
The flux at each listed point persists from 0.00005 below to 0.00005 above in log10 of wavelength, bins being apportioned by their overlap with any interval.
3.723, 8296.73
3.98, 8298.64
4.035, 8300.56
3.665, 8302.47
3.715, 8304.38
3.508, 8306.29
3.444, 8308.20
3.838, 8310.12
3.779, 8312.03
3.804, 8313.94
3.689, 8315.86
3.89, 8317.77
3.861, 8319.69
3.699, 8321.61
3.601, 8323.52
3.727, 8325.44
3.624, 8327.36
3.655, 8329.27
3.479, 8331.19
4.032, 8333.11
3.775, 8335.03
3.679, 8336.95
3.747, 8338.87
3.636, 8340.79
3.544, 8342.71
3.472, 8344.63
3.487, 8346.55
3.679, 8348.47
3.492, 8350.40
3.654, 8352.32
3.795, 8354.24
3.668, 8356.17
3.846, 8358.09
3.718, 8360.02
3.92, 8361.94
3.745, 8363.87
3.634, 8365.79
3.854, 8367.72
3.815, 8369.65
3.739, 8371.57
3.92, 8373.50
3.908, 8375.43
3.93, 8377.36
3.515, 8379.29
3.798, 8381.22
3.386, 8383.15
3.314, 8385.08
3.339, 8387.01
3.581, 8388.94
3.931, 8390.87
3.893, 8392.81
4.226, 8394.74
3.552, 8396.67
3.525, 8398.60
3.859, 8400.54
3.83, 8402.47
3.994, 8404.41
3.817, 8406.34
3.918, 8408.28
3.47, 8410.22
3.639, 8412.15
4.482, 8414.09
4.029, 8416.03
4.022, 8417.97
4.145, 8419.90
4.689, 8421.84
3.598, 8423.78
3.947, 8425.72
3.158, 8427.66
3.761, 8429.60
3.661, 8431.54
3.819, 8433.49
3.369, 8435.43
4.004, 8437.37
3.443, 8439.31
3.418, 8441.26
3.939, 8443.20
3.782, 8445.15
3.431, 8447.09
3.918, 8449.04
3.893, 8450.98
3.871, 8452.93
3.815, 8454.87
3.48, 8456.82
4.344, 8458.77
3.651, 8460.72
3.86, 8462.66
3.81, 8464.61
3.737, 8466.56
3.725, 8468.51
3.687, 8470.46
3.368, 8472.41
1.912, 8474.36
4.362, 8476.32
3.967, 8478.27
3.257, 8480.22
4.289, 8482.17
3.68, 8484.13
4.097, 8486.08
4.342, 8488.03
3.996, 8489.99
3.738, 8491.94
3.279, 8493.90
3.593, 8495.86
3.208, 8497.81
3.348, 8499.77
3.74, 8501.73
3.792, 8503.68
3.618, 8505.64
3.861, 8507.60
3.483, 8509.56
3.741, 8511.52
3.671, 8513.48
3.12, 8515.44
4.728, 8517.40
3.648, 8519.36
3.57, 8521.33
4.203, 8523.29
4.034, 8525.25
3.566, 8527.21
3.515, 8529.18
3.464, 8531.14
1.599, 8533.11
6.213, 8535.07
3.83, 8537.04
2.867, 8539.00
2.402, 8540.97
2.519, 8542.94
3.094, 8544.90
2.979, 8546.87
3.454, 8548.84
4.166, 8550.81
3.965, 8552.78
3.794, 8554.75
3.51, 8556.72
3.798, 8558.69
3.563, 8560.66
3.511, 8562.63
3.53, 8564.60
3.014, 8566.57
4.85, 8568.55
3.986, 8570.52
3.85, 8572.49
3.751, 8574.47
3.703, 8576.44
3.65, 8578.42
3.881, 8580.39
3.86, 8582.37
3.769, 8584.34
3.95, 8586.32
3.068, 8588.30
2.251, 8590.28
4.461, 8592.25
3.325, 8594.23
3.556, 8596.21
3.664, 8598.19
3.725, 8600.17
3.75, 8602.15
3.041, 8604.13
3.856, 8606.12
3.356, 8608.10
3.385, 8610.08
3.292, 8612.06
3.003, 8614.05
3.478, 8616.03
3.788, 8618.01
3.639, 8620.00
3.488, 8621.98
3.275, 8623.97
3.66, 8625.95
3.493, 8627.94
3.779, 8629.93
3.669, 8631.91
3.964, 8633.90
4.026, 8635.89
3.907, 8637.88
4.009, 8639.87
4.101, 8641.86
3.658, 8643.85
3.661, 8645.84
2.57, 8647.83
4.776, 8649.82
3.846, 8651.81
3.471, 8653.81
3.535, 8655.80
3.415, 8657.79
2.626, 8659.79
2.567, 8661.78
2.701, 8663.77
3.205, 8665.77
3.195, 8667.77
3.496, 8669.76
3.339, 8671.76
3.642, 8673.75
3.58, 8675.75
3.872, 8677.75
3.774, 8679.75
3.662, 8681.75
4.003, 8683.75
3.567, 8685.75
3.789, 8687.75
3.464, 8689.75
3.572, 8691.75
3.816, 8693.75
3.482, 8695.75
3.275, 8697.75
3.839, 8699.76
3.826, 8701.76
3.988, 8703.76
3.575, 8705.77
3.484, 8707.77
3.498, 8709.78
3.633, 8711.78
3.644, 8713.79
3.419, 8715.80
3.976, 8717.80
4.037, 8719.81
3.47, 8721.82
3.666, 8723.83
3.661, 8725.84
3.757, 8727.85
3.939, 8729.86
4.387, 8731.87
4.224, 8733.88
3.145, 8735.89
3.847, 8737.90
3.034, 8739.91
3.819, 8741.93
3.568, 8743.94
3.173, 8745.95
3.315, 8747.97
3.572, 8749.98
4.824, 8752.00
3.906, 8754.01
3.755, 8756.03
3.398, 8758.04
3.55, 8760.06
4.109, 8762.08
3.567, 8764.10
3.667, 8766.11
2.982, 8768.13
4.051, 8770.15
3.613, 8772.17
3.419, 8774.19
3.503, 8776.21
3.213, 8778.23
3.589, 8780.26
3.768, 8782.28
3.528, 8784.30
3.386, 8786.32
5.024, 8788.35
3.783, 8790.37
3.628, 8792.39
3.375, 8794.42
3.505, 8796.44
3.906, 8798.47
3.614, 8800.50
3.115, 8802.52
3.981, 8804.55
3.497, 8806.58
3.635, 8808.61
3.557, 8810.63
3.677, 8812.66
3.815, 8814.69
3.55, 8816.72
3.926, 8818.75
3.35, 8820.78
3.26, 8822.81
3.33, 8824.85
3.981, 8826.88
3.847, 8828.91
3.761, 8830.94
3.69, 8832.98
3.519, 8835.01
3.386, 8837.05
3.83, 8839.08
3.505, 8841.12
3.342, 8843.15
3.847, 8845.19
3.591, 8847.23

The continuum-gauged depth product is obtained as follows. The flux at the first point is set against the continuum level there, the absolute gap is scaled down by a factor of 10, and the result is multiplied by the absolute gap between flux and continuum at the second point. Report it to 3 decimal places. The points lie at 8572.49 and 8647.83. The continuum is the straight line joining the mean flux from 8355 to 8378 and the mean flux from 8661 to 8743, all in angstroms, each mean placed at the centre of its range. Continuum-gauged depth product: 0.018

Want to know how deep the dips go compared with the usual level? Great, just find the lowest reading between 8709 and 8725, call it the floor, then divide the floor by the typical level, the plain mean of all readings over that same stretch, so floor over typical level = 0.932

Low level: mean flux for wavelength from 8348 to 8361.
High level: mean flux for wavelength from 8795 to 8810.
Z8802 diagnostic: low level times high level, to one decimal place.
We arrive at 13.3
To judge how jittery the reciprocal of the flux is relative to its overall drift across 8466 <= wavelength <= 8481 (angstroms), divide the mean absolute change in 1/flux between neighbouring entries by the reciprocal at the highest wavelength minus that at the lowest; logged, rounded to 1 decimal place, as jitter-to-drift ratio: 2.3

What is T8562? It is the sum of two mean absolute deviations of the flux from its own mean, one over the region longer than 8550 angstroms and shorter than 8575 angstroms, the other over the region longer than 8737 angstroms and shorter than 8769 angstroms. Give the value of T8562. 0.60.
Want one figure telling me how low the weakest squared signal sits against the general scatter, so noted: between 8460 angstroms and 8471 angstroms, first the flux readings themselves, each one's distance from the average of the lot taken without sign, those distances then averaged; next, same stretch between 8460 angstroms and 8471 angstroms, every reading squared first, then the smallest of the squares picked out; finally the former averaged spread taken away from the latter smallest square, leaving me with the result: 13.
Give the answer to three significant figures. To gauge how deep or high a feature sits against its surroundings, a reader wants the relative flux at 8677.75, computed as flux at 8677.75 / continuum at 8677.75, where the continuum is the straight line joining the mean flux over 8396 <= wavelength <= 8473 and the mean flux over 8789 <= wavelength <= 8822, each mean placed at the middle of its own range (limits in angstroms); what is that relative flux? 1.05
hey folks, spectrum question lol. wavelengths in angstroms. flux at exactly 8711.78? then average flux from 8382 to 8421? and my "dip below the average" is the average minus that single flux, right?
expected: 0.2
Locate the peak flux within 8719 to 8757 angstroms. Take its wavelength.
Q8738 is 8752.00 angstroms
